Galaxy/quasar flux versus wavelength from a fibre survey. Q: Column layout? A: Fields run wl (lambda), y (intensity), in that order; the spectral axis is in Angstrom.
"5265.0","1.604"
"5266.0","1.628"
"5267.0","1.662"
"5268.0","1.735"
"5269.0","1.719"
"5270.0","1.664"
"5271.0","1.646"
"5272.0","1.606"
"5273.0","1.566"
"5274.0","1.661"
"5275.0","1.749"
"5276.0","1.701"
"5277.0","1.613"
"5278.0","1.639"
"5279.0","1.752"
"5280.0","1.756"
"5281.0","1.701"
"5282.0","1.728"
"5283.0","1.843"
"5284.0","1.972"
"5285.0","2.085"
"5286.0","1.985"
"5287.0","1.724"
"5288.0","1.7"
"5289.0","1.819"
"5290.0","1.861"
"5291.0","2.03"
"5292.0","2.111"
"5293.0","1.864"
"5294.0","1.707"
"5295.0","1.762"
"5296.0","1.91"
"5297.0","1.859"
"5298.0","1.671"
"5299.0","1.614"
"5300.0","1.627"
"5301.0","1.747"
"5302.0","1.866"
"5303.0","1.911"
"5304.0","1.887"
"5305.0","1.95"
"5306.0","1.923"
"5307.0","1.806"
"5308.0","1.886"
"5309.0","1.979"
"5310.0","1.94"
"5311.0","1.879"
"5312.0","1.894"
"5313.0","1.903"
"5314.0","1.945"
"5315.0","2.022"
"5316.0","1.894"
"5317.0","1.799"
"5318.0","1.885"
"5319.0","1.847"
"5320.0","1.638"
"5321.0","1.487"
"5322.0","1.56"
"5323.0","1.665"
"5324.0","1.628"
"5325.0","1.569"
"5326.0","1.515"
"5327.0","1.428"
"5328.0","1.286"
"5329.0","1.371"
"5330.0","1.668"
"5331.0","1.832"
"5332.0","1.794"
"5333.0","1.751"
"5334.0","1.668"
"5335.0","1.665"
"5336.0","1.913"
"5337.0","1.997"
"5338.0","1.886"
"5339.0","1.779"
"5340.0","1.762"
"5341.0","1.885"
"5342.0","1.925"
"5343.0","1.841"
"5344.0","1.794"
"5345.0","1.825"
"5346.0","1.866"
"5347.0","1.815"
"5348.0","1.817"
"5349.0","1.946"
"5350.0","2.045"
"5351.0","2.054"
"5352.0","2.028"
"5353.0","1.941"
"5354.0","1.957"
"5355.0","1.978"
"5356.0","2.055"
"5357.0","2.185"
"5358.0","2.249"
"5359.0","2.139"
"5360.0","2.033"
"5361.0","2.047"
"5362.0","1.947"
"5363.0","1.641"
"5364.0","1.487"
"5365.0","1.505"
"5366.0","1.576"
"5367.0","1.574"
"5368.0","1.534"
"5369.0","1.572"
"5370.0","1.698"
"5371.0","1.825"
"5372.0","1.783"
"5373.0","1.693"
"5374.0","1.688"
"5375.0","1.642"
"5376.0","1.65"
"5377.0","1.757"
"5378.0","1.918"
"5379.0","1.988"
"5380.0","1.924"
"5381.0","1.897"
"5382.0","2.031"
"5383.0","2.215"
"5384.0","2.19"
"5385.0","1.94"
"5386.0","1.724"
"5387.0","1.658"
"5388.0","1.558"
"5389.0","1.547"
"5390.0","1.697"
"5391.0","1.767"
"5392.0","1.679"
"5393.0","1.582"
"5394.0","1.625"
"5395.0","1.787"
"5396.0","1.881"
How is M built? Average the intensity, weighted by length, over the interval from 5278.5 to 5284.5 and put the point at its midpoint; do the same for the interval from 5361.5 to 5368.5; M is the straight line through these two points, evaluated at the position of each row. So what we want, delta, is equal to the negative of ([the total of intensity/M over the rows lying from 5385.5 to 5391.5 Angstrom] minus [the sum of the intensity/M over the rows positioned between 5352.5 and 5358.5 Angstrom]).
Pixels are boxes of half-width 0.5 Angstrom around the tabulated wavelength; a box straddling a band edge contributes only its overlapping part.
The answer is 1.2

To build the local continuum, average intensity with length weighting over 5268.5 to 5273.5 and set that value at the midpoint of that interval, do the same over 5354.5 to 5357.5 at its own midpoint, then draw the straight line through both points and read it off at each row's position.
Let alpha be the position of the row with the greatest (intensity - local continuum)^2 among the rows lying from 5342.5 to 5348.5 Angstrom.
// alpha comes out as 5344.0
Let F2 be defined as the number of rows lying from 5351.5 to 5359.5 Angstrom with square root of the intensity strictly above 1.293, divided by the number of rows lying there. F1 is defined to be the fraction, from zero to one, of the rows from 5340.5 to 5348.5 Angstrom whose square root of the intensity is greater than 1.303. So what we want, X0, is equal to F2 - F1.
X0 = 0.00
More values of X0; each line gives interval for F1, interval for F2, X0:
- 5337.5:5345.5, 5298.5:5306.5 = -0.25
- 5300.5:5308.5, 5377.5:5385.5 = 0.00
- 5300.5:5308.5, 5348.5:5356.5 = 0.00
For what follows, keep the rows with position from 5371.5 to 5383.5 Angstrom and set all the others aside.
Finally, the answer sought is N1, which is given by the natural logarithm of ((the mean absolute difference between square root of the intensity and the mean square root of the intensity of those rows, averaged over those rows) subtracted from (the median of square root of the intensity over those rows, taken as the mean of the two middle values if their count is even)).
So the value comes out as 0.26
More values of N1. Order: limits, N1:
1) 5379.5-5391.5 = 0.25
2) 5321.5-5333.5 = 0.19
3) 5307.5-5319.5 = 0.31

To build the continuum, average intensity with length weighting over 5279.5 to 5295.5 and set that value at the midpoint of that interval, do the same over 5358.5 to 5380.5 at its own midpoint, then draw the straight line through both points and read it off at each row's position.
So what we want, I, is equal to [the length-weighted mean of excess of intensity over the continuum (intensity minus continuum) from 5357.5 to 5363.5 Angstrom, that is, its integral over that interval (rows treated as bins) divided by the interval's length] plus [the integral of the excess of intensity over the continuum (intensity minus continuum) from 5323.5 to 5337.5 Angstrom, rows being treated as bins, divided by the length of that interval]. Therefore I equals 0.09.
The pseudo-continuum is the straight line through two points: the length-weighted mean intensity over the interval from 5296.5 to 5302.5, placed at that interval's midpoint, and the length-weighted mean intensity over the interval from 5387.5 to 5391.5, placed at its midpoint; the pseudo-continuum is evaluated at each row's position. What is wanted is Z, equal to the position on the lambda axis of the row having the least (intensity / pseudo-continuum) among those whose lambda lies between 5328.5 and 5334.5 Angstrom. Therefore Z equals 5329.0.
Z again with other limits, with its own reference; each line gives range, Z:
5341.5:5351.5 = 5344.0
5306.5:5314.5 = 5307.0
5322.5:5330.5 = 5328.0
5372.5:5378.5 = 5375.0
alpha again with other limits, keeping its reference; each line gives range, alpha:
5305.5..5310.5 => 5309.0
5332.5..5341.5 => 5335.0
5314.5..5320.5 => 5320.0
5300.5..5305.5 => 5305.0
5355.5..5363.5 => 5363.0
